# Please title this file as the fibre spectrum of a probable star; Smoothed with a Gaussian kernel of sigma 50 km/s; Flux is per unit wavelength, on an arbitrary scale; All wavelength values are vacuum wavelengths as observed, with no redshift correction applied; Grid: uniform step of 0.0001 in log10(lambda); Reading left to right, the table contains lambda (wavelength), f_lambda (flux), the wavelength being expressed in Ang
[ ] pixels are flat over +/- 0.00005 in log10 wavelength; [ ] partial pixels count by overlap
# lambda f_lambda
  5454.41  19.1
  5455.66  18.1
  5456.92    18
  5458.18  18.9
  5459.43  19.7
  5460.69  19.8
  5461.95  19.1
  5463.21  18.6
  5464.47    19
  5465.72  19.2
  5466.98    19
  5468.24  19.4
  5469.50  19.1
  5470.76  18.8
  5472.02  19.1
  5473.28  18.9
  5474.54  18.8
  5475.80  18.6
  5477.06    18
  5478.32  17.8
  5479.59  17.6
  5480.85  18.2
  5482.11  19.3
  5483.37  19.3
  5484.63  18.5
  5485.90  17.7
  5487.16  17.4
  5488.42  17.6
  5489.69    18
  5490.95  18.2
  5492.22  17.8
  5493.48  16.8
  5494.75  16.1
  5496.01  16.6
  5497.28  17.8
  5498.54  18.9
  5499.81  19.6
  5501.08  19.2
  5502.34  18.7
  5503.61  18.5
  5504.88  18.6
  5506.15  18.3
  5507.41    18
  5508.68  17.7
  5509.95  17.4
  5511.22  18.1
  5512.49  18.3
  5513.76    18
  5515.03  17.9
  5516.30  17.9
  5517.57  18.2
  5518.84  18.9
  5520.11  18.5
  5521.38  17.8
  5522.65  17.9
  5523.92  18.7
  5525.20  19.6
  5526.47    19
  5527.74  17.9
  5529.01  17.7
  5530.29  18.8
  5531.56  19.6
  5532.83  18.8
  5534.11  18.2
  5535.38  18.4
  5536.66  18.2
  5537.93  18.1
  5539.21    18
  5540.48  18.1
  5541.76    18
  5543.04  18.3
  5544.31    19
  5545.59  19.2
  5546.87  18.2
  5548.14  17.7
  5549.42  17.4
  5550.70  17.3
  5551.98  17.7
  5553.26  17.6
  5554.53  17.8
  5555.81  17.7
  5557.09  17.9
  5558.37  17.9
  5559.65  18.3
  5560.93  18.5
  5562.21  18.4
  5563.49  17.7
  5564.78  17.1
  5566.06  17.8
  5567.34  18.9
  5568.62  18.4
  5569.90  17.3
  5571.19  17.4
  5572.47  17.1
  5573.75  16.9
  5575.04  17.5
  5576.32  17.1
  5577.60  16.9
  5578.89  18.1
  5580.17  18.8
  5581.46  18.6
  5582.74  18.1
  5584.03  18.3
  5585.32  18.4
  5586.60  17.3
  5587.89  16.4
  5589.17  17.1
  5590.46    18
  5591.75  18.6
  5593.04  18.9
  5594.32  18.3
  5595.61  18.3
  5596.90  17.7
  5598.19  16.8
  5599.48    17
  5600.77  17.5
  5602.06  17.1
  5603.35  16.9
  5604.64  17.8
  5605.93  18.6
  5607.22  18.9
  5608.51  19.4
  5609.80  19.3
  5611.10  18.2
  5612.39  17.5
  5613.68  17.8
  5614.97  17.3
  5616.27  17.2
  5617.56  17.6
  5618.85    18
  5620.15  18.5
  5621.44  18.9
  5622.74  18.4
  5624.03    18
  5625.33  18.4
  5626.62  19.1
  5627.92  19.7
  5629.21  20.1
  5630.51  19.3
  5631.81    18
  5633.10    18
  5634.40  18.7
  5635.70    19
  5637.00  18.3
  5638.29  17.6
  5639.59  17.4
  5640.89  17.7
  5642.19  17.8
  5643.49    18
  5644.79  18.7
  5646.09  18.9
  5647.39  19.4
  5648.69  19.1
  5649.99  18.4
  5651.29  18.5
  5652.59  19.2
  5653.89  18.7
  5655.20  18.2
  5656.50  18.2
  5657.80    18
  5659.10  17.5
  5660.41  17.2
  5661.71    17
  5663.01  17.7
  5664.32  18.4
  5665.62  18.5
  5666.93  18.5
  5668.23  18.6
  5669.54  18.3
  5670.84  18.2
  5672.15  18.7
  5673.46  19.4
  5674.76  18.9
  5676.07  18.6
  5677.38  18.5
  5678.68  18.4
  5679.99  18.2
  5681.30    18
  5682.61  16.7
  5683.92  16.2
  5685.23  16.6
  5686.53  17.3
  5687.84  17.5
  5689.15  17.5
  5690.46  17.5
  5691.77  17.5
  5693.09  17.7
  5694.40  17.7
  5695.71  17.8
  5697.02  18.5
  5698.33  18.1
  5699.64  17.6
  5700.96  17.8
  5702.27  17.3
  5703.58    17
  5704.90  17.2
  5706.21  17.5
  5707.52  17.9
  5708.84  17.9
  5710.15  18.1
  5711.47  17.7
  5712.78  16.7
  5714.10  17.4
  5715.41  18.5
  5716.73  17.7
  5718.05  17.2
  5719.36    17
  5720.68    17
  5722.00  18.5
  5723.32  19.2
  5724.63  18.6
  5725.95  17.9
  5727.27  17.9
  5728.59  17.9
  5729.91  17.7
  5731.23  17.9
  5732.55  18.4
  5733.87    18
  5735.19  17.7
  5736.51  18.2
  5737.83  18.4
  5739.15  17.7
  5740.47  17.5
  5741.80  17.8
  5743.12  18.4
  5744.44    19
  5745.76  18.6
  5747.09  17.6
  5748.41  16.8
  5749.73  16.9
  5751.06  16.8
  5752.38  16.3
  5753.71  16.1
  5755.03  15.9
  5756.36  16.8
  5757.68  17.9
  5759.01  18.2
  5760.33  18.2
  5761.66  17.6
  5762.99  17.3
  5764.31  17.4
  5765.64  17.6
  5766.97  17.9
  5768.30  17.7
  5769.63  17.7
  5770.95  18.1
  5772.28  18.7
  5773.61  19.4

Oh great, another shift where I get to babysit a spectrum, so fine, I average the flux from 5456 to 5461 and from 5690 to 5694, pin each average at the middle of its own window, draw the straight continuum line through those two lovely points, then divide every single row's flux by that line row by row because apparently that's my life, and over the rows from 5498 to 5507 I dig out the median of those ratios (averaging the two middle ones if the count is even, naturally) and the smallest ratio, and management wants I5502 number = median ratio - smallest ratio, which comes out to 0.020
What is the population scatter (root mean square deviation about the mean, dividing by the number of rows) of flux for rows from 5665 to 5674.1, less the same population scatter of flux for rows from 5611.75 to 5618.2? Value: 0.15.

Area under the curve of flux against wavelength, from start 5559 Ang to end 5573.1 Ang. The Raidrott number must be 252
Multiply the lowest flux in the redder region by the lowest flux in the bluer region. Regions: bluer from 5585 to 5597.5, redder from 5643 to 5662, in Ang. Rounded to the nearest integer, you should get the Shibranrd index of 279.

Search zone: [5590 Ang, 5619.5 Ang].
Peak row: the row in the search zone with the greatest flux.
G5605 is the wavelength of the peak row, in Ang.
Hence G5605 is 5608.51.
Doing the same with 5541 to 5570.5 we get 5545.59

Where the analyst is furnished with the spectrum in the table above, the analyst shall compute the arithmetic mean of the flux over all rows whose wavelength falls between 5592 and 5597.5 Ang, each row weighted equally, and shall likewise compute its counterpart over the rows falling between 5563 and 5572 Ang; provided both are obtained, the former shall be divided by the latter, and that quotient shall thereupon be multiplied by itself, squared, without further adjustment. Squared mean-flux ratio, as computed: 1.06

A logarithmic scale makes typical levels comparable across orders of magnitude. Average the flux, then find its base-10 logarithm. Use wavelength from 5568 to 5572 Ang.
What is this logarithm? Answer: 1.25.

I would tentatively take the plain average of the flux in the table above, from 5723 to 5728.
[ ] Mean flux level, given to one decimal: 18.4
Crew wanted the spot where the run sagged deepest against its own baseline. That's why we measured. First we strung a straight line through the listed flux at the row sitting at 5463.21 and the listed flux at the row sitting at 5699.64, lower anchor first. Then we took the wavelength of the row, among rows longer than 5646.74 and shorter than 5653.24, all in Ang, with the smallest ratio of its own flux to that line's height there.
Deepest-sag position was 5649.99 Ang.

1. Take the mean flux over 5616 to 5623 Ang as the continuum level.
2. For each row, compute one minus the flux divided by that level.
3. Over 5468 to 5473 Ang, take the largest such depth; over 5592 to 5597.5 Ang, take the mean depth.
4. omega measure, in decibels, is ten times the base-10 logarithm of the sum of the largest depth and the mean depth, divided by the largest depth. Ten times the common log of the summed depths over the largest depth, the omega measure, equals 1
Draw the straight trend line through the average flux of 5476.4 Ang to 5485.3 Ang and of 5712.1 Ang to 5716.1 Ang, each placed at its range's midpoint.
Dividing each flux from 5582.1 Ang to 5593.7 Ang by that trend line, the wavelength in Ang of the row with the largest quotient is 5593.04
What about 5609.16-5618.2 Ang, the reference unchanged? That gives 5609.80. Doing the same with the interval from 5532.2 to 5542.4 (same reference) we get 5532.83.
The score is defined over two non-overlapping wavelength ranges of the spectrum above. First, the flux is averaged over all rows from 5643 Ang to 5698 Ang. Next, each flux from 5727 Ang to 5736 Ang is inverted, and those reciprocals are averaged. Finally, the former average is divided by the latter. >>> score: 325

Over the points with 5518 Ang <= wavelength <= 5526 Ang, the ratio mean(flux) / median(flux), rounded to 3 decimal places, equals 0.998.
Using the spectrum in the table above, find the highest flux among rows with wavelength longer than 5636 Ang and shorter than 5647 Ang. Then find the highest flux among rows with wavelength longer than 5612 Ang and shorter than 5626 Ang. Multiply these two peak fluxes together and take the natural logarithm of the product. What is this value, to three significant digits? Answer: 5.88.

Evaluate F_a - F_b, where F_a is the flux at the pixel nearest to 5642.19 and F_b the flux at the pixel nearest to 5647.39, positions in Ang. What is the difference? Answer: -1.6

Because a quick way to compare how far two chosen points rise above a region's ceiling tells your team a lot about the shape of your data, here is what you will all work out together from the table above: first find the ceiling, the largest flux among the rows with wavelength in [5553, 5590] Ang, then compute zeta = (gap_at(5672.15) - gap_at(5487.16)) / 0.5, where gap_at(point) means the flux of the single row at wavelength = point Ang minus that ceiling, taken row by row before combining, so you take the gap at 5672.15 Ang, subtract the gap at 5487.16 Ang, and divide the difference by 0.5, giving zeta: 2.6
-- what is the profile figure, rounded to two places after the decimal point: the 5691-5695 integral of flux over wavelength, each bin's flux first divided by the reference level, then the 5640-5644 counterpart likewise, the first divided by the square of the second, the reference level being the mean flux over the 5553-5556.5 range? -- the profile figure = 0.25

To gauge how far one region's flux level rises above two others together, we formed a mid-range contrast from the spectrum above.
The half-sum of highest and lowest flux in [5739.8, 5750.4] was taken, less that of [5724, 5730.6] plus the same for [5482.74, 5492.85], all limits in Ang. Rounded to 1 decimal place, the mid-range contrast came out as -18.6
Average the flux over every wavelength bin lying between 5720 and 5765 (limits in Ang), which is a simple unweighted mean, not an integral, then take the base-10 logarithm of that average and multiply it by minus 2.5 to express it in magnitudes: -3.12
